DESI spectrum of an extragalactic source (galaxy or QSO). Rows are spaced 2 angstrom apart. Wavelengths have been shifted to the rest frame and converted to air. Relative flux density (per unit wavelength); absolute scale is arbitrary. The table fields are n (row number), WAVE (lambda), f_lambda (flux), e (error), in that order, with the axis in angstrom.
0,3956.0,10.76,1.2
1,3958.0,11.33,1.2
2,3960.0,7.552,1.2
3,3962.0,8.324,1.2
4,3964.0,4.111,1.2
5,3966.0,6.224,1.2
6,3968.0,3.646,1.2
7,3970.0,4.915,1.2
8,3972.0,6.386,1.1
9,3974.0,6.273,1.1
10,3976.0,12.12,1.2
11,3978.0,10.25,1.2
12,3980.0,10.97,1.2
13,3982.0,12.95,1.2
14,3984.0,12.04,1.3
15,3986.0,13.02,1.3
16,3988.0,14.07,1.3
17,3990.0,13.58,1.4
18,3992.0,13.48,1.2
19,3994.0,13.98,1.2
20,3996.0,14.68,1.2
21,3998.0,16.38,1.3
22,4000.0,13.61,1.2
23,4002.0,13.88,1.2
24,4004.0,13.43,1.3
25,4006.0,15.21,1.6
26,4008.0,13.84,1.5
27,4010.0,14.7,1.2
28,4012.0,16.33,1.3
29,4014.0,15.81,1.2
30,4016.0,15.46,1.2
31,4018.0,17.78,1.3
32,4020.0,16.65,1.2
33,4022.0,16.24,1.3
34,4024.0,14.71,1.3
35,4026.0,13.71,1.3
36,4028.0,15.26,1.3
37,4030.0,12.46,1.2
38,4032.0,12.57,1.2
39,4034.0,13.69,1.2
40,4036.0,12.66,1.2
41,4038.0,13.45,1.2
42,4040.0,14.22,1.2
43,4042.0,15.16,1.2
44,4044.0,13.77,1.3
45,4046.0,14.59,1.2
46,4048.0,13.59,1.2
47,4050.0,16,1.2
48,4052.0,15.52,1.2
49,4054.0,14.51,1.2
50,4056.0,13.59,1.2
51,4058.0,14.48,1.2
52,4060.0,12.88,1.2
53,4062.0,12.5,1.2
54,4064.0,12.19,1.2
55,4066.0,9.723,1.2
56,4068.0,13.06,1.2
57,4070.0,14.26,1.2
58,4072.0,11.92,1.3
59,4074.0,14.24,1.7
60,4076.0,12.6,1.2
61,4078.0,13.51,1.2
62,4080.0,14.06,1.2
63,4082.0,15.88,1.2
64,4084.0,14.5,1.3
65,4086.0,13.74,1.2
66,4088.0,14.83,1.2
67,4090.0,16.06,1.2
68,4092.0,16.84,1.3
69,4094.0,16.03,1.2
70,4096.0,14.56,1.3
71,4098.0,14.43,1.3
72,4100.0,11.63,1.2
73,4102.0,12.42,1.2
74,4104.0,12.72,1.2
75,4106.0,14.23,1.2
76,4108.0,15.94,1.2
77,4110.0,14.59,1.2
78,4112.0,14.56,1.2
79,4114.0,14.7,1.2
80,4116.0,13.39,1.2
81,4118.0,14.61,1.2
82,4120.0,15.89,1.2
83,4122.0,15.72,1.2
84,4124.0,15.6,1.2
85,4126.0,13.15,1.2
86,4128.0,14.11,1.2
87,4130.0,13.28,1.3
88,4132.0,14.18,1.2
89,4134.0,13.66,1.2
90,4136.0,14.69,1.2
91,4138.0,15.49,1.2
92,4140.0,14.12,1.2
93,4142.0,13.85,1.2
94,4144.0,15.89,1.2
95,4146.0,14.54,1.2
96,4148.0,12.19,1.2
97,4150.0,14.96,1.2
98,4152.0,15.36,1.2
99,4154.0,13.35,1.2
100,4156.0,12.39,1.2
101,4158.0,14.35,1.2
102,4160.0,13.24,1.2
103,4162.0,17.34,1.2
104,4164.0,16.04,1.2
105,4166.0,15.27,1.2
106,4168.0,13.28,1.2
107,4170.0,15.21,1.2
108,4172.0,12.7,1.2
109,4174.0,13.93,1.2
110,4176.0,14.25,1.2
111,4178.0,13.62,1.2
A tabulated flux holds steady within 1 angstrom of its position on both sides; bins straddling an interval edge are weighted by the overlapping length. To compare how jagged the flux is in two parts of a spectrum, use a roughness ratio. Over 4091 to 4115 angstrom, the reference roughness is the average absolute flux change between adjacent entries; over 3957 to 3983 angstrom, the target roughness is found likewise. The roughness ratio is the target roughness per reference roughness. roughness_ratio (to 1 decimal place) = 2.2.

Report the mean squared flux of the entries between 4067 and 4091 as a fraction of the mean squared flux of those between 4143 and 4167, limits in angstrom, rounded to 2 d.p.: 0.93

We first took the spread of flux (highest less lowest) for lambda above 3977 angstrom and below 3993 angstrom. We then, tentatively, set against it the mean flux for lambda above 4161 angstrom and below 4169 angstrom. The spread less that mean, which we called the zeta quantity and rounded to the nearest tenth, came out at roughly -11.7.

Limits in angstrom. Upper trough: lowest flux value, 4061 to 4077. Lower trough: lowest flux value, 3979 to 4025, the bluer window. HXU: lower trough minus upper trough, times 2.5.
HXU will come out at 3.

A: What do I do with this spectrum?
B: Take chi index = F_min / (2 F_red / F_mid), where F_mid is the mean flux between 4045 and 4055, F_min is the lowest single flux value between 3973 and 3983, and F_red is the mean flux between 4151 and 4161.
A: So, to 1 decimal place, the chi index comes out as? 3.4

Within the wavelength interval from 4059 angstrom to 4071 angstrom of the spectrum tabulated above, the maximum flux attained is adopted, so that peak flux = 14.26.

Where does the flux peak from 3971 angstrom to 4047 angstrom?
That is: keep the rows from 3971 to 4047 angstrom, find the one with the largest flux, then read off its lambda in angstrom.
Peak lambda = 4018.0 angstrom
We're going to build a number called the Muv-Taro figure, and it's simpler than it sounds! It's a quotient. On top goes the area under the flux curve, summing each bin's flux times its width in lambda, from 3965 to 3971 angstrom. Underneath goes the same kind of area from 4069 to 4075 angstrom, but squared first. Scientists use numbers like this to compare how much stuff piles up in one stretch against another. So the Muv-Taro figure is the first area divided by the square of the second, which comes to 0.0045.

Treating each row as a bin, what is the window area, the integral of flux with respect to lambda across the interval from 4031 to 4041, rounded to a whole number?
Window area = 133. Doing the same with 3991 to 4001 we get 144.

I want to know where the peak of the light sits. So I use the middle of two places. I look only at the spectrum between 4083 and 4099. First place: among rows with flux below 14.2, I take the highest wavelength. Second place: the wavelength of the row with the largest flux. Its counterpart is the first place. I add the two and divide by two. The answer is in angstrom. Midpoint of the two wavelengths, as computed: 4089 angstrom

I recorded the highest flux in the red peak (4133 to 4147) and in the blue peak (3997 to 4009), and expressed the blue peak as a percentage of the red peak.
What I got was 103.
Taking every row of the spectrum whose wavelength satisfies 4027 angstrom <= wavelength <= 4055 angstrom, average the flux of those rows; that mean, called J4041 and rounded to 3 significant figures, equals 14.1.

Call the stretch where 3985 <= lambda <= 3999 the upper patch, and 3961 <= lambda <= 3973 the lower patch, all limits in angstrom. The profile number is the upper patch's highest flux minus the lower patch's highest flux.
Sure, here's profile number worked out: 8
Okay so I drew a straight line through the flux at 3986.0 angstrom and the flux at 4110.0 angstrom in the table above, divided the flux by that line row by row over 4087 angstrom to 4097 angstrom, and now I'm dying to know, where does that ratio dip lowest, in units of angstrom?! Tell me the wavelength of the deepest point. 4096.0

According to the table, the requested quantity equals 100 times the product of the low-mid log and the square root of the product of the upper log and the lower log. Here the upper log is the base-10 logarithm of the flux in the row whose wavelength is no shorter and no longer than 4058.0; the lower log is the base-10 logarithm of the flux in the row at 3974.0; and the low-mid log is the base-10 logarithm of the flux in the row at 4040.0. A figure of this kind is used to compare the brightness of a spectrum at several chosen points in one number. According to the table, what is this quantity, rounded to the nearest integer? 111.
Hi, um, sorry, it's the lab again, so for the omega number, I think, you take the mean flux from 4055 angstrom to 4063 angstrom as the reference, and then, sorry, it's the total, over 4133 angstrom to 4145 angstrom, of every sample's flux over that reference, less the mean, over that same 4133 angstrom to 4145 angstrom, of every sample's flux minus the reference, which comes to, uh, 5.31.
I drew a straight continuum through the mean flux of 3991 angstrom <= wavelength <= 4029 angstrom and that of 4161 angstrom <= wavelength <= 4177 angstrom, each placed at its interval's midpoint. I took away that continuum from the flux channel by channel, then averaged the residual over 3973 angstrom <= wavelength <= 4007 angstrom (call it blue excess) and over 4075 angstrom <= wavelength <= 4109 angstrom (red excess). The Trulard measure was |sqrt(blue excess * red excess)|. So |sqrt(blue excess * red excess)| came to 1.0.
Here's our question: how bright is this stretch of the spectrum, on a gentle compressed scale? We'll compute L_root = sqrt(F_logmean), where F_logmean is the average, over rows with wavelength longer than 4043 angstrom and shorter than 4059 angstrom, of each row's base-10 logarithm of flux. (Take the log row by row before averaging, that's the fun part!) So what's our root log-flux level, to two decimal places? 1.08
